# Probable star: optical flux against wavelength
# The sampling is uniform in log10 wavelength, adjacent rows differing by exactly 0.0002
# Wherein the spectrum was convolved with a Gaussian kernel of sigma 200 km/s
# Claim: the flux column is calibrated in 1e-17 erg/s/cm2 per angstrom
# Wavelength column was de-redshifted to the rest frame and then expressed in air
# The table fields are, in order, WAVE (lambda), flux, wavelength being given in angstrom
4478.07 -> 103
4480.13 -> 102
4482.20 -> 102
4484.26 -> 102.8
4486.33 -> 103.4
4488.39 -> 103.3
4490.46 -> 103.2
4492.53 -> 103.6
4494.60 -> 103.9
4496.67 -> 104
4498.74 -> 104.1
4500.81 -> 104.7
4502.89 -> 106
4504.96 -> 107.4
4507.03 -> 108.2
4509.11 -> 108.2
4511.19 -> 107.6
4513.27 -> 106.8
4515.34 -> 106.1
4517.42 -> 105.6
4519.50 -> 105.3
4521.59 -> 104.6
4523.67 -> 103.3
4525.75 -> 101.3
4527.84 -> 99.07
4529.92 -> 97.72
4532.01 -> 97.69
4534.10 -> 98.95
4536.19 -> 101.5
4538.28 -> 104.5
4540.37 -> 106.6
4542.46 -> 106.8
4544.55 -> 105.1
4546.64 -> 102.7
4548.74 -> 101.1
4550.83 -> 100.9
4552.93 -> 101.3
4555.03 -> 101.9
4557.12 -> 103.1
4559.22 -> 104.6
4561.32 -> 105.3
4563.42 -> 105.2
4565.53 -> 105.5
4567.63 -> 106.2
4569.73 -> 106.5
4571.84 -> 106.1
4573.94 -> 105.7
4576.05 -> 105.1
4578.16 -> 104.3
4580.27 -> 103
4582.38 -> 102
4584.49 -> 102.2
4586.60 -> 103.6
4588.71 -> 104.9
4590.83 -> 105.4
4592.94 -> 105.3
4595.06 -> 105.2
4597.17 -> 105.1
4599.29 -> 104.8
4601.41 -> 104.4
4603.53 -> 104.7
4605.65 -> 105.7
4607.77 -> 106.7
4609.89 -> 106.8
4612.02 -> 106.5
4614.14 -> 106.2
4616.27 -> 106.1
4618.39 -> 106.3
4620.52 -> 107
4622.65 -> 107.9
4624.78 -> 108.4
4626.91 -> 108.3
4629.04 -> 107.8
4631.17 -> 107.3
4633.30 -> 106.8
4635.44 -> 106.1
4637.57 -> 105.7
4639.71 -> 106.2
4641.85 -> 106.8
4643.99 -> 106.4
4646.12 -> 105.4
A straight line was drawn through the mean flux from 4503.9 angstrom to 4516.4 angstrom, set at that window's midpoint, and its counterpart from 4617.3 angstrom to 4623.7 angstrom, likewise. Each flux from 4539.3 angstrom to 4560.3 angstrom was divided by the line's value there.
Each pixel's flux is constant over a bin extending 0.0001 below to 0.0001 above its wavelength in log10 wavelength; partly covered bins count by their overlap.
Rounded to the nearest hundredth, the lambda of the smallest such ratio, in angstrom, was 4550.83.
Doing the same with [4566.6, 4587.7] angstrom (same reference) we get 4582.38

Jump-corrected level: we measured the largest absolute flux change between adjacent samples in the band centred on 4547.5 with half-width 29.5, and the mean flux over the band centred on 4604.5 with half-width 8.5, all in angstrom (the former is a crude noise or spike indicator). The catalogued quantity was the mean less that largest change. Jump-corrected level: 103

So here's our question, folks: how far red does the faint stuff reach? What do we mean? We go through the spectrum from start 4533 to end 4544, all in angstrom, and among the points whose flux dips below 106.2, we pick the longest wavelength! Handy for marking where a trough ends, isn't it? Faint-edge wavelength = 4538.28 angstrom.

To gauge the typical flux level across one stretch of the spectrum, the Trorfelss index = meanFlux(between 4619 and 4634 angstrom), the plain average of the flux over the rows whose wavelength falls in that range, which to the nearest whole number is 108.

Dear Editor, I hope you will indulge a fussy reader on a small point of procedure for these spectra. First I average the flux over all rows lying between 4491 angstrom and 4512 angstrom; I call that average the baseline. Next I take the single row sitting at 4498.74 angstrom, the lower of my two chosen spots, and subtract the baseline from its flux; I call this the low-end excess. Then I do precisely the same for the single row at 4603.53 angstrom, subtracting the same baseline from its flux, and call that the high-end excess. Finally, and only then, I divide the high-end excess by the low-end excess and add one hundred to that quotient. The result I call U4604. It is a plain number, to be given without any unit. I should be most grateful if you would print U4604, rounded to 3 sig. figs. 101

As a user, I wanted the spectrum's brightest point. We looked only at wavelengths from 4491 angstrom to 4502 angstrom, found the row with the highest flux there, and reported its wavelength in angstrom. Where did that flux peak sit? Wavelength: 4500.81 angstrom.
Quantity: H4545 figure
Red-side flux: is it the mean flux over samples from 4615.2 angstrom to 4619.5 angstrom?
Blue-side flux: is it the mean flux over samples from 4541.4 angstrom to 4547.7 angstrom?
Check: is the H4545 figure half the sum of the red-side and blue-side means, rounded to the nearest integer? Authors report 106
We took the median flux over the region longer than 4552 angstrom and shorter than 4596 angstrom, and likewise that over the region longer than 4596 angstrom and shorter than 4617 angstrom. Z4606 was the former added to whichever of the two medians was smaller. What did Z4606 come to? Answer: 210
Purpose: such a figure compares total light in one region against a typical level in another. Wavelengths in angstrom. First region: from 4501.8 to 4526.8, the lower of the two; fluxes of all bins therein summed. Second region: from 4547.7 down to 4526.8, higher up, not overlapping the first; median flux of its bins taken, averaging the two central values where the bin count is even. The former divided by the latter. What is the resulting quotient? 12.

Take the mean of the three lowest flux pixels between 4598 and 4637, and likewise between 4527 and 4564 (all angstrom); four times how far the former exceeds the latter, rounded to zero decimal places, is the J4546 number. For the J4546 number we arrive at 26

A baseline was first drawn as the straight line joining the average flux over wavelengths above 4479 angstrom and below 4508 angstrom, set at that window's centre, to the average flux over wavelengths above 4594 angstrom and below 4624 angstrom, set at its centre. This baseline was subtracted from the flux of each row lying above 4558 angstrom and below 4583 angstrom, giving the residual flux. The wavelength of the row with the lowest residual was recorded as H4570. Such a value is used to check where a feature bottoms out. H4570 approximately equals 4582.38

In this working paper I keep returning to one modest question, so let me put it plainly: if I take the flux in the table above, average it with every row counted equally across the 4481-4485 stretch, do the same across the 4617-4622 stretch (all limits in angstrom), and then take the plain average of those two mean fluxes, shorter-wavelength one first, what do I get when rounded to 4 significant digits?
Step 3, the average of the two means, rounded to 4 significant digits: 104.5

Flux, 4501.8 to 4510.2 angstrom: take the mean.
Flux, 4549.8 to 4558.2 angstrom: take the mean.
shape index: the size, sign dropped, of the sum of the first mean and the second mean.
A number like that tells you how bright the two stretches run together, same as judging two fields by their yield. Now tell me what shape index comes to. 209.2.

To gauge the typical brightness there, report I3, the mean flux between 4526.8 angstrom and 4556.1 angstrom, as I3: 102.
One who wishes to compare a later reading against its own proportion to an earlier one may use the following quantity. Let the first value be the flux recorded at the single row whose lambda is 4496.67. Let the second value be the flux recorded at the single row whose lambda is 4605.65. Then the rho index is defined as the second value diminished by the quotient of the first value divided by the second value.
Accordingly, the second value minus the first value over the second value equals 105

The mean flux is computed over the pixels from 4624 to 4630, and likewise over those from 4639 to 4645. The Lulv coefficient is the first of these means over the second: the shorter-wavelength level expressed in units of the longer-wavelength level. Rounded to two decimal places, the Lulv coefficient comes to 1.02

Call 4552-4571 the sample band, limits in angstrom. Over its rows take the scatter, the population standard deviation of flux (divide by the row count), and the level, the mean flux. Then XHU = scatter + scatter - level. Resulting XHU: -100.9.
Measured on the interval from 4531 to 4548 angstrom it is -96.6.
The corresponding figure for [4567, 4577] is -105.0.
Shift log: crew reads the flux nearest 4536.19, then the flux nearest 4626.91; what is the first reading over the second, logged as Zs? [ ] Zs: 0.94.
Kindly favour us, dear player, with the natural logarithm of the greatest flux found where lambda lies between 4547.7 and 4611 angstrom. 4.67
